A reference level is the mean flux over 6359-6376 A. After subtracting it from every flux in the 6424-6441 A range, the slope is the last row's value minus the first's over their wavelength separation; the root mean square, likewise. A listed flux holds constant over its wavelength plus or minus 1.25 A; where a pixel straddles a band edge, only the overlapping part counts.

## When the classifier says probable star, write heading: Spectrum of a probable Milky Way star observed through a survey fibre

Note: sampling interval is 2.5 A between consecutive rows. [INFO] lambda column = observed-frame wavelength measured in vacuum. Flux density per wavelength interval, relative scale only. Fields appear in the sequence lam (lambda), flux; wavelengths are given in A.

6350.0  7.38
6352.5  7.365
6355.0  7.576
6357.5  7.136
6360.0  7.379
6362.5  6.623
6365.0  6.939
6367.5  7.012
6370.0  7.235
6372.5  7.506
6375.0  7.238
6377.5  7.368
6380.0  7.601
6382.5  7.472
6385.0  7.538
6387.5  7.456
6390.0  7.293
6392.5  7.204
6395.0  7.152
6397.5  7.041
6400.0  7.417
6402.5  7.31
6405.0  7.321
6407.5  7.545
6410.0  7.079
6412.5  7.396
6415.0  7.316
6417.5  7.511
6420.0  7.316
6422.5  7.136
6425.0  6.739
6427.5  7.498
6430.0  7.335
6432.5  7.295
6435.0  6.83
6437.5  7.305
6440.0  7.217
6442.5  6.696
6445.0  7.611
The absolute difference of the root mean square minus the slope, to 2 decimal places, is 0.23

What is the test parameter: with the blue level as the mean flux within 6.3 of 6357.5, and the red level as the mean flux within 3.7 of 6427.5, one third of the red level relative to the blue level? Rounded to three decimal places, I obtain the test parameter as 0.332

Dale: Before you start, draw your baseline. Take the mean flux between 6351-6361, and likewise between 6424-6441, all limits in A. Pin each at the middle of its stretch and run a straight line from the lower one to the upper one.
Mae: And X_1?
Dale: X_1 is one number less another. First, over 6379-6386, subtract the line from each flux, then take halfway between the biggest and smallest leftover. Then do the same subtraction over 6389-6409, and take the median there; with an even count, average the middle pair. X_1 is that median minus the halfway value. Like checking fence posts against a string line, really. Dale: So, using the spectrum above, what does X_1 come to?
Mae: -0.20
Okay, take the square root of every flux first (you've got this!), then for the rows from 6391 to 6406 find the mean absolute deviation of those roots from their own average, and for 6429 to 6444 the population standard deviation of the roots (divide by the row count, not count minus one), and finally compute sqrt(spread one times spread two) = 0.031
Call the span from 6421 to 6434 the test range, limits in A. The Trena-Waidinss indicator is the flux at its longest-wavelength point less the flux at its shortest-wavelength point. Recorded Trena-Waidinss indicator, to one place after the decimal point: 0.2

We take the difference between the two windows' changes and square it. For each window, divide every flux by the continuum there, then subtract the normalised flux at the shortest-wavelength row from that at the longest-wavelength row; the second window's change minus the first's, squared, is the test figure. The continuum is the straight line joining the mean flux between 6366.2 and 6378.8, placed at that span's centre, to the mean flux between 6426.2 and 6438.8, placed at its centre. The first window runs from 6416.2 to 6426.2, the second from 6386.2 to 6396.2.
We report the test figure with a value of 0.0042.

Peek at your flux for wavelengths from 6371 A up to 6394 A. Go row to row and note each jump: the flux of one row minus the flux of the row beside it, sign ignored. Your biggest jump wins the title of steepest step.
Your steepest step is 0.3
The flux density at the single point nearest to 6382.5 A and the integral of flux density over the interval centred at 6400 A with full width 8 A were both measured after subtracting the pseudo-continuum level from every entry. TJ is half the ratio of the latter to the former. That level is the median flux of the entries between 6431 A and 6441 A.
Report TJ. 0.0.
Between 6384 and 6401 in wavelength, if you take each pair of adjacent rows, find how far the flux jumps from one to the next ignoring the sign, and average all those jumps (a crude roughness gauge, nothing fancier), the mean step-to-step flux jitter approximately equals 0.15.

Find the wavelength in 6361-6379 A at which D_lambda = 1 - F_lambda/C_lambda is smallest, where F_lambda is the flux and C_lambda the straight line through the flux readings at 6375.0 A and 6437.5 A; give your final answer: 6372.5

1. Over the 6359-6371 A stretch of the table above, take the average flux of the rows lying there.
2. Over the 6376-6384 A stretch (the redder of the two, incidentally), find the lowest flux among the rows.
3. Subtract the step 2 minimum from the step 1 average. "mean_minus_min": -0.3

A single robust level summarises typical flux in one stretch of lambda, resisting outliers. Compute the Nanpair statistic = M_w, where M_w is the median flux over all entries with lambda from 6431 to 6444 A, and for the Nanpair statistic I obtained 7.22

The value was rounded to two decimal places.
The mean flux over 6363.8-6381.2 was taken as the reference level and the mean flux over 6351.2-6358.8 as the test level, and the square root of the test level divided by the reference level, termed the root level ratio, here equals 1.01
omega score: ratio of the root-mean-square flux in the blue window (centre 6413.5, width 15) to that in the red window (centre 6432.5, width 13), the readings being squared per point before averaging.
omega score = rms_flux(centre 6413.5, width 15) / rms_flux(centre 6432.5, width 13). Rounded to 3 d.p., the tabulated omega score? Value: 1.015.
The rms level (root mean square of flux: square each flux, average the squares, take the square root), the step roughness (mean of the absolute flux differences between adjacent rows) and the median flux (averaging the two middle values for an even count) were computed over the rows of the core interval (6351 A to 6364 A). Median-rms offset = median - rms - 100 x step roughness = -41.1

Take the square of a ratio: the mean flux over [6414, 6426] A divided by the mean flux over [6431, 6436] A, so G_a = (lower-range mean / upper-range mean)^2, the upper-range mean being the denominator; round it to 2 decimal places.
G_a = 1.04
